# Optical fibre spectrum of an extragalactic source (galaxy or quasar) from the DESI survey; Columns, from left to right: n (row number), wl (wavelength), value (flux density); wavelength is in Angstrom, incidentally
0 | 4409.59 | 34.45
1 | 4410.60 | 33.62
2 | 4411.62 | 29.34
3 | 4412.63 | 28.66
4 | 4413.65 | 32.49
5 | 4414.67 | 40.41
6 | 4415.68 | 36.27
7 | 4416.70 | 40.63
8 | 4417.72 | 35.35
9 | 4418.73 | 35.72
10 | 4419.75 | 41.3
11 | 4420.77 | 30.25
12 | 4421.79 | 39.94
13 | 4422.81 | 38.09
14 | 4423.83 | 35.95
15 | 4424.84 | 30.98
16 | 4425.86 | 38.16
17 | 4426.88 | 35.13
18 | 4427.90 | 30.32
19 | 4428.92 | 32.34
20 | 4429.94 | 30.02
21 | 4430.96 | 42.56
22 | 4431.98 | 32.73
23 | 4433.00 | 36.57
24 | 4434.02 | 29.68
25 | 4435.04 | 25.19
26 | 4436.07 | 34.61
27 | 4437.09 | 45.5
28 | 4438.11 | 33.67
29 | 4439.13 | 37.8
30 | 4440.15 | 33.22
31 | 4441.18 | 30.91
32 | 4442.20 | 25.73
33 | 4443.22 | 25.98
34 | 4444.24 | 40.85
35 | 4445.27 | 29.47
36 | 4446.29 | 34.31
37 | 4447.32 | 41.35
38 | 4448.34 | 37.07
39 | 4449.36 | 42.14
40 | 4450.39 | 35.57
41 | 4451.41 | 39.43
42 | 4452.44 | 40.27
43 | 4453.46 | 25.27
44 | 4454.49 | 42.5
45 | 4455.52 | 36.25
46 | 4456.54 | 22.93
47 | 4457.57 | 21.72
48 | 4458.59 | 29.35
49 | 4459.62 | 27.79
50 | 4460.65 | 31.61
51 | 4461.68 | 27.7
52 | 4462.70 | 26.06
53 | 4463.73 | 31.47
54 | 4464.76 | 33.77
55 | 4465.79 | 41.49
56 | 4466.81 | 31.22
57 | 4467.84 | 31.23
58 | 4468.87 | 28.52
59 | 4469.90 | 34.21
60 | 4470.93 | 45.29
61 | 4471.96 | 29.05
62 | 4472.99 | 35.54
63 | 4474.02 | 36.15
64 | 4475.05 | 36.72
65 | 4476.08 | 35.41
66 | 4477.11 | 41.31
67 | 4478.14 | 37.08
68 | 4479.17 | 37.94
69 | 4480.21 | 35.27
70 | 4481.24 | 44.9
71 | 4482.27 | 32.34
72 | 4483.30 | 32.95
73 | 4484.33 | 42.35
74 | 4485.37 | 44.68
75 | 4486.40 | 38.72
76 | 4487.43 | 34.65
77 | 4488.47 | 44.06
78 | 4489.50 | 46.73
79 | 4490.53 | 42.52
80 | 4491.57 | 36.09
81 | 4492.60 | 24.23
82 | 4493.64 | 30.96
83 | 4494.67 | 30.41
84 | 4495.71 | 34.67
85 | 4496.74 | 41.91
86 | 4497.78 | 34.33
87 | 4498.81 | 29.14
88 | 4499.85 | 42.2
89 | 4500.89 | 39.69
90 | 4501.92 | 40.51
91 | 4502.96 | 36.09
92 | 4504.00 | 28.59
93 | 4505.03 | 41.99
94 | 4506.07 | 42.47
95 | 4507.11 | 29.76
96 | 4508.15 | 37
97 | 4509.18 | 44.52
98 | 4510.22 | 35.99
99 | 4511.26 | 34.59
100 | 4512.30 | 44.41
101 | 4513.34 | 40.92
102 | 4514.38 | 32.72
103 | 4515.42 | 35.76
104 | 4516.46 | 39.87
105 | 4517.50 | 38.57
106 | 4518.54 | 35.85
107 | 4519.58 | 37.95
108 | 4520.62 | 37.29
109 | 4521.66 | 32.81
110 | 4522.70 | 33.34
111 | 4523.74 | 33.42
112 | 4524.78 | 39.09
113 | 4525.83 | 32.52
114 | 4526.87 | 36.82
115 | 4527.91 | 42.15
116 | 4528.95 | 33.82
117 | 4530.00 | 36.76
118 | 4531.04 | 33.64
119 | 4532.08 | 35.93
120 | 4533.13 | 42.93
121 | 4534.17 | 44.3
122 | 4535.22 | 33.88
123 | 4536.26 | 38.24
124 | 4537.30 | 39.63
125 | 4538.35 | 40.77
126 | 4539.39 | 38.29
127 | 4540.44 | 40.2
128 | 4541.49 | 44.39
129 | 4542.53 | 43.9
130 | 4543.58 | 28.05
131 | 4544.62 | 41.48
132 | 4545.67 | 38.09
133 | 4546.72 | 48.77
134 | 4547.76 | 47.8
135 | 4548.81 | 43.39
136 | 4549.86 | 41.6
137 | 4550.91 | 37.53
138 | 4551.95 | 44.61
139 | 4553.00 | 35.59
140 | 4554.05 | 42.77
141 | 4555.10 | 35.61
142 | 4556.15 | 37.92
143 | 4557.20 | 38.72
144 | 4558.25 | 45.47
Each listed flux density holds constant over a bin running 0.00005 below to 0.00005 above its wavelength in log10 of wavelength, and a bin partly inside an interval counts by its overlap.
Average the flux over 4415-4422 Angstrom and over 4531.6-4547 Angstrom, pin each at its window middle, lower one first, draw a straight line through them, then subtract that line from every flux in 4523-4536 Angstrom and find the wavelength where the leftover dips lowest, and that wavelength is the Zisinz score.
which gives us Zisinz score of 4525.83 Angstrom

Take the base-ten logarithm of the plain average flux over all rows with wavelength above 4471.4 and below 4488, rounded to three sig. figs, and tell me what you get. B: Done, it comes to 1.57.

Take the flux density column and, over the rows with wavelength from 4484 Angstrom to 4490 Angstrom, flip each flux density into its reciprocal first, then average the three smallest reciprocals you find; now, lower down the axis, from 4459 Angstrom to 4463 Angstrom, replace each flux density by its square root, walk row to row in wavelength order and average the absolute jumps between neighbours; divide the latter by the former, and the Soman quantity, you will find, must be 13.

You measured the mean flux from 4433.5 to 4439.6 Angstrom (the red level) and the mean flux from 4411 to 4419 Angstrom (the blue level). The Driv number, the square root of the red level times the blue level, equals 34.6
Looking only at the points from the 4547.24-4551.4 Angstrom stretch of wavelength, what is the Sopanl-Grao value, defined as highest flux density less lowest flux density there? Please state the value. 10.3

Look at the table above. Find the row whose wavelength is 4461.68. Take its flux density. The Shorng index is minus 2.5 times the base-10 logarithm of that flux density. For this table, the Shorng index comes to -3.61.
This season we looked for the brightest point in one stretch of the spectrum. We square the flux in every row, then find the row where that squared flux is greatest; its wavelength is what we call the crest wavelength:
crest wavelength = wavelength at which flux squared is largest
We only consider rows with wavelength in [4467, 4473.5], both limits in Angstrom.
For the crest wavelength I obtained 4470.93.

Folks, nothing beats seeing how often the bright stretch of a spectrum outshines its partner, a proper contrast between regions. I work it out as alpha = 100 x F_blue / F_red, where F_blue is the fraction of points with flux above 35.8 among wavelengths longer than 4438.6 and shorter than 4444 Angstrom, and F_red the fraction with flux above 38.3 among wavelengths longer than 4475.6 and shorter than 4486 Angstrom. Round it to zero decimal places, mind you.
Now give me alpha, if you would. 50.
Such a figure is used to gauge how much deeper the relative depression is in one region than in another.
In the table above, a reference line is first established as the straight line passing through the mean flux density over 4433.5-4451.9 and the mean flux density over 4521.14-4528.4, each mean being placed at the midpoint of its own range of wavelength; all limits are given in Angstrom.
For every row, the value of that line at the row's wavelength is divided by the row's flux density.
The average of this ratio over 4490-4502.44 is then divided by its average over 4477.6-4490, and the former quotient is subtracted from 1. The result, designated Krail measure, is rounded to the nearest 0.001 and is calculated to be -0.126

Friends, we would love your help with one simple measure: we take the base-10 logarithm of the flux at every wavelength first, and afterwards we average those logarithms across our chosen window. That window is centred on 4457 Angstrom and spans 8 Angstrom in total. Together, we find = 1.46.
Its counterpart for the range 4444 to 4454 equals 1.56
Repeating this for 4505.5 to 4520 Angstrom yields 1.58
